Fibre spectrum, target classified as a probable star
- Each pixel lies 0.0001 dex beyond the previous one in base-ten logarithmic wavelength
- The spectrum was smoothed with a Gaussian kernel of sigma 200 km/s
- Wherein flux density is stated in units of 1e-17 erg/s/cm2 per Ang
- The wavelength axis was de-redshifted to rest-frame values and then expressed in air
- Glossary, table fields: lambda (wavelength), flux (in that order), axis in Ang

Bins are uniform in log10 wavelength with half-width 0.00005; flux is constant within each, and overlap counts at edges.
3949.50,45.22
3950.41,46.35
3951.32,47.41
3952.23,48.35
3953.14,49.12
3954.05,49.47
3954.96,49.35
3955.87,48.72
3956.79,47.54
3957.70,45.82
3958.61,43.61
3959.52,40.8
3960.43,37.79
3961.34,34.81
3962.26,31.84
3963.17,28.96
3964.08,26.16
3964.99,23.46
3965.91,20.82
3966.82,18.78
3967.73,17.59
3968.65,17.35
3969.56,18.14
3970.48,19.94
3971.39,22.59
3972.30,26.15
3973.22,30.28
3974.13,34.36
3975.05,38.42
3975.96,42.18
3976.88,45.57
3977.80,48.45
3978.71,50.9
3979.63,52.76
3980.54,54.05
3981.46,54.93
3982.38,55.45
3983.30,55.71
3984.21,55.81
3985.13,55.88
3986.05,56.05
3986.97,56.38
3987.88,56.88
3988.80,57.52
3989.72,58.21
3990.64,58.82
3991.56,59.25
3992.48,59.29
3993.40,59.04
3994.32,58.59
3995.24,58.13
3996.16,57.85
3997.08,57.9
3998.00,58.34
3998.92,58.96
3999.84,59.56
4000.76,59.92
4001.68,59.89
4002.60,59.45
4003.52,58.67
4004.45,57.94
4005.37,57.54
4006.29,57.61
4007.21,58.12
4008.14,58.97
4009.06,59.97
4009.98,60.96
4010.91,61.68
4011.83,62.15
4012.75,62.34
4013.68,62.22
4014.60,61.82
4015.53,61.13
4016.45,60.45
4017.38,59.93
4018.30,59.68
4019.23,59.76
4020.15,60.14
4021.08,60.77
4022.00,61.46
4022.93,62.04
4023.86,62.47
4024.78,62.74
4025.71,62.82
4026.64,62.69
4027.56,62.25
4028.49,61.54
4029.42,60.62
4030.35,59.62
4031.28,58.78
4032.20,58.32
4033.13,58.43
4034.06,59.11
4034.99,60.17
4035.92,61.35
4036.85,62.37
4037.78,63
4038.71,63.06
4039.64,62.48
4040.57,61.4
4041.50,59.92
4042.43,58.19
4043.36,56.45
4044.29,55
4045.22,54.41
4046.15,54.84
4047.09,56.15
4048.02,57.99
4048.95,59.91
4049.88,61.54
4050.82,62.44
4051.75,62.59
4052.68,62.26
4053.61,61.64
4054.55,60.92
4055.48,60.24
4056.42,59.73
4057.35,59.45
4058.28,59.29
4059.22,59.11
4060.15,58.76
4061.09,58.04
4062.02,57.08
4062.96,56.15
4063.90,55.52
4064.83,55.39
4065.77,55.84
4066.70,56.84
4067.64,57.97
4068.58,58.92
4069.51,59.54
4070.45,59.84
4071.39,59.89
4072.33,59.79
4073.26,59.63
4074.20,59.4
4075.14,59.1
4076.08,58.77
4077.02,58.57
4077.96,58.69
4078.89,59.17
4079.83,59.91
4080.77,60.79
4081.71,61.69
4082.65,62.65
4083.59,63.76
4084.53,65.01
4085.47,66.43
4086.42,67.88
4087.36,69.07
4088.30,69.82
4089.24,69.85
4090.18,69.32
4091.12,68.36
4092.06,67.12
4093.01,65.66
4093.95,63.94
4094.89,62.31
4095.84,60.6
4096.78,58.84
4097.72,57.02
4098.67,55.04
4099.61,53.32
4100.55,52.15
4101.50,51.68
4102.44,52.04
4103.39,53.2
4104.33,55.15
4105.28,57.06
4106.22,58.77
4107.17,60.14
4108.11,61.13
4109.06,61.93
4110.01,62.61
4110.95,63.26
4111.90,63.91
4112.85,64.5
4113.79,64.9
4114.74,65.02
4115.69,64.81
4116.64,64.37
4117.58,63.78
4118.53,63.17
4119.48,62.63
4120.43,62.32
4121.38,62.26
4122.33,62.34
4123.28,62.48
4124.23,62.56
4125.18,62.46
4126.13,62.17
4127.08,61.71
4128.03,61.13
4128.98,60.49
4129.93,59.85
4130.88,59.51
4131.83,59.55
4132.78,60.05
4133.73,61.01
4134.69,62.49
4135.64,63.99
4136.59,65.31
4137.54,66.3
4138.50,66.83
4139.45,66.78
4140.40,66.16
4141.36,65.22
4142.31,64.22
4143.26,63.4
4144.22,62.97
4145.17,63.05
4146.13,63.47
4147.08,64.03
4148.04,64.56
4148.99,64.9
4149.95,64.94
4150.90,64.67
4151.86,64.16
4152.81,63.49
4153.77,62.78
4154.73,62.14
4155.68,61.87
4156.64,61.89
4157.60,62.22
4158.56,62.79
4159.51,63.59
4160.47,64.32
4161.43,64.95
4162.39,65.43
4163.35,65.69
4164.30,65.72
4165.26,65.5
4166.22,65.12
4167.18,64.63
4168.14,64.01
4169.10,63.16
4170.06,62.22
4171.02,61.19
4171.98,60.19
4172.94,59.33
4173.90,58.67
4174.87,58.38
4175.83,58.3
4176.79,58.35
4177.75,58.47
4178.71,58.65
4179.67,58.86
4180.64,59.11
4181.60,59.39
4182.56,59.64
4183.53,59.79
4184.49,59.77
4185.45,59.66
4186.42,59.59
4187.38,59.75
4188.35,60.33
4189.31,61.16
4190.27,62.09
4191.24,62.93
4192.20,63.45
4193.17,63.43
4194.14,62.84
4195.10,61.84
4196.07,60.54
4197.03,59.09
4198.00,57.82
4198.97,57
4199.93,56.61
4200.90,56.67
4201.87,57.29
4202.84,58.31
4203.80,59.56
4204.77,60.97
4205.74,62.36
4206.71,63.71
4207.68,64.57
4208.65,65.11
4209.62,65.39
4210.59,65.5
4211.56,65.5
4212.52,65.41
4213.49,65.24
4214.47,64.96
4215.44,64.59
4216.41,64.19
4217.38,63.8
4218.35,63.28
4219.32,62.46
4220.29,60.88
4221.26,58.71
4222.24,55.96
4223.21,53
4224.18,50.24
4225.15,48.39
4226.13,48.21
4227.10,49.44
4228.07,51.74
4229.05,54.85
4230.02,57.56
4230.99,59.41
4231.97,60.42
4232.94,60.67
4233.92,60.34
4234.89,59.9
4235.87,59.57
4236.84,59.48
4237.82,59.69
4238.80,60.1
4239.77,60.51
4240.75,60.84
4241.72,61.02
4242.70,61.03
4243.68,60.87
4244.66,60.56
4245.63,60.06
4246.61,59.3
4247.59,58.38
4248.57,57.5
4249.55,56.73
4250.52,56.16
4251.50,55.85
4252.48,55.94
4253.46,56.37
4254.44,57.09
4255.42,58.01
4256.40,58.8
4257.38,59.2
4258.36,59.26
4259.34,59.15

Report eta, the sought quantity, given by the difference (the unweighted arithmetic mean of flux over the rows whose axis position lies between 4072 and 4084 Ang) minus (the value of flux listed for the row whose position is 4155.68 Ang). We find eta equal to -1.7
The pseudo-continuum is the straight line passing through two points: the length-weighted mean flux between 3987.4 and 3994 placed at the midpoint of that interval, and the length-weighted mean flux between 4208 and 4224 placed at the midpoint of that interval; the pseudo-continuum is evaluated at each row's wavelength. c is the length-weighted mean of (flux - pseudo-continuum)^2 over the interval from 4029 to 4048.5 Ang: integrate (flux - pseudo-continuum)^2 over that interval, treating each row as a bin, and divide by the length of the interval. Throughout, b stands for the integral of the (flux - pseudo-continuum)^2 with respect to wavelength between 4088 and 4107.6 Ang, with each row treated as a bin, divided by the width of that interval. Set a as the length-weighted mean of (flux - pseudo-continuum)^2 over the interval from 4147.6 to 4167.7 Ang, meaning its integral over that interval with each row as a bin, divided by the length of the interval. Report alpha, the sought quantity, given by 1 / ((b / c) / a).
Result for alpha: 2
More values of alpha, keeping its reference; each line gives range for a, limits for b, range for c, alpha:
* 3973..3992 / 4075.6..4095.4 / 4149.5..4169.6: 25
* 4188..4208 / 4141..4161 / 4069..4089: 25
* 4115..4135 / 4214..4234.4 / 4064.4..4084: 0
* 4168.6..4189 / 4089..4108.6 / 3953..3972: 146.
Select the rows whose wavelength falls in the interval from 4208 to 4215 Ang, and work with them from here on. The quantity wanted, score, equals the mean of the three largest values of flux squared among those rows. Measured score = 4286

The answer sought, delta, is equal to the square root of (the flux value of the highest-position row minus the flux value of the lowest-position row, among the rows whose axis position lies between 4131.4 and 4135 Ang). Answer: 1.7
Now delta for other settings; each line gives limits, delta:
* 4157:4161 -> 1.4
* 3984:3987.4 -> 0.8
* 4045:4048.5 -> 1.9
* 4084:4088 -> 2.0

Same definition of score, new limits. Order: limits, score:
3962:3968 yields 846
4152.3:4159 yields 3972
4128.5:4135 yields 3762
